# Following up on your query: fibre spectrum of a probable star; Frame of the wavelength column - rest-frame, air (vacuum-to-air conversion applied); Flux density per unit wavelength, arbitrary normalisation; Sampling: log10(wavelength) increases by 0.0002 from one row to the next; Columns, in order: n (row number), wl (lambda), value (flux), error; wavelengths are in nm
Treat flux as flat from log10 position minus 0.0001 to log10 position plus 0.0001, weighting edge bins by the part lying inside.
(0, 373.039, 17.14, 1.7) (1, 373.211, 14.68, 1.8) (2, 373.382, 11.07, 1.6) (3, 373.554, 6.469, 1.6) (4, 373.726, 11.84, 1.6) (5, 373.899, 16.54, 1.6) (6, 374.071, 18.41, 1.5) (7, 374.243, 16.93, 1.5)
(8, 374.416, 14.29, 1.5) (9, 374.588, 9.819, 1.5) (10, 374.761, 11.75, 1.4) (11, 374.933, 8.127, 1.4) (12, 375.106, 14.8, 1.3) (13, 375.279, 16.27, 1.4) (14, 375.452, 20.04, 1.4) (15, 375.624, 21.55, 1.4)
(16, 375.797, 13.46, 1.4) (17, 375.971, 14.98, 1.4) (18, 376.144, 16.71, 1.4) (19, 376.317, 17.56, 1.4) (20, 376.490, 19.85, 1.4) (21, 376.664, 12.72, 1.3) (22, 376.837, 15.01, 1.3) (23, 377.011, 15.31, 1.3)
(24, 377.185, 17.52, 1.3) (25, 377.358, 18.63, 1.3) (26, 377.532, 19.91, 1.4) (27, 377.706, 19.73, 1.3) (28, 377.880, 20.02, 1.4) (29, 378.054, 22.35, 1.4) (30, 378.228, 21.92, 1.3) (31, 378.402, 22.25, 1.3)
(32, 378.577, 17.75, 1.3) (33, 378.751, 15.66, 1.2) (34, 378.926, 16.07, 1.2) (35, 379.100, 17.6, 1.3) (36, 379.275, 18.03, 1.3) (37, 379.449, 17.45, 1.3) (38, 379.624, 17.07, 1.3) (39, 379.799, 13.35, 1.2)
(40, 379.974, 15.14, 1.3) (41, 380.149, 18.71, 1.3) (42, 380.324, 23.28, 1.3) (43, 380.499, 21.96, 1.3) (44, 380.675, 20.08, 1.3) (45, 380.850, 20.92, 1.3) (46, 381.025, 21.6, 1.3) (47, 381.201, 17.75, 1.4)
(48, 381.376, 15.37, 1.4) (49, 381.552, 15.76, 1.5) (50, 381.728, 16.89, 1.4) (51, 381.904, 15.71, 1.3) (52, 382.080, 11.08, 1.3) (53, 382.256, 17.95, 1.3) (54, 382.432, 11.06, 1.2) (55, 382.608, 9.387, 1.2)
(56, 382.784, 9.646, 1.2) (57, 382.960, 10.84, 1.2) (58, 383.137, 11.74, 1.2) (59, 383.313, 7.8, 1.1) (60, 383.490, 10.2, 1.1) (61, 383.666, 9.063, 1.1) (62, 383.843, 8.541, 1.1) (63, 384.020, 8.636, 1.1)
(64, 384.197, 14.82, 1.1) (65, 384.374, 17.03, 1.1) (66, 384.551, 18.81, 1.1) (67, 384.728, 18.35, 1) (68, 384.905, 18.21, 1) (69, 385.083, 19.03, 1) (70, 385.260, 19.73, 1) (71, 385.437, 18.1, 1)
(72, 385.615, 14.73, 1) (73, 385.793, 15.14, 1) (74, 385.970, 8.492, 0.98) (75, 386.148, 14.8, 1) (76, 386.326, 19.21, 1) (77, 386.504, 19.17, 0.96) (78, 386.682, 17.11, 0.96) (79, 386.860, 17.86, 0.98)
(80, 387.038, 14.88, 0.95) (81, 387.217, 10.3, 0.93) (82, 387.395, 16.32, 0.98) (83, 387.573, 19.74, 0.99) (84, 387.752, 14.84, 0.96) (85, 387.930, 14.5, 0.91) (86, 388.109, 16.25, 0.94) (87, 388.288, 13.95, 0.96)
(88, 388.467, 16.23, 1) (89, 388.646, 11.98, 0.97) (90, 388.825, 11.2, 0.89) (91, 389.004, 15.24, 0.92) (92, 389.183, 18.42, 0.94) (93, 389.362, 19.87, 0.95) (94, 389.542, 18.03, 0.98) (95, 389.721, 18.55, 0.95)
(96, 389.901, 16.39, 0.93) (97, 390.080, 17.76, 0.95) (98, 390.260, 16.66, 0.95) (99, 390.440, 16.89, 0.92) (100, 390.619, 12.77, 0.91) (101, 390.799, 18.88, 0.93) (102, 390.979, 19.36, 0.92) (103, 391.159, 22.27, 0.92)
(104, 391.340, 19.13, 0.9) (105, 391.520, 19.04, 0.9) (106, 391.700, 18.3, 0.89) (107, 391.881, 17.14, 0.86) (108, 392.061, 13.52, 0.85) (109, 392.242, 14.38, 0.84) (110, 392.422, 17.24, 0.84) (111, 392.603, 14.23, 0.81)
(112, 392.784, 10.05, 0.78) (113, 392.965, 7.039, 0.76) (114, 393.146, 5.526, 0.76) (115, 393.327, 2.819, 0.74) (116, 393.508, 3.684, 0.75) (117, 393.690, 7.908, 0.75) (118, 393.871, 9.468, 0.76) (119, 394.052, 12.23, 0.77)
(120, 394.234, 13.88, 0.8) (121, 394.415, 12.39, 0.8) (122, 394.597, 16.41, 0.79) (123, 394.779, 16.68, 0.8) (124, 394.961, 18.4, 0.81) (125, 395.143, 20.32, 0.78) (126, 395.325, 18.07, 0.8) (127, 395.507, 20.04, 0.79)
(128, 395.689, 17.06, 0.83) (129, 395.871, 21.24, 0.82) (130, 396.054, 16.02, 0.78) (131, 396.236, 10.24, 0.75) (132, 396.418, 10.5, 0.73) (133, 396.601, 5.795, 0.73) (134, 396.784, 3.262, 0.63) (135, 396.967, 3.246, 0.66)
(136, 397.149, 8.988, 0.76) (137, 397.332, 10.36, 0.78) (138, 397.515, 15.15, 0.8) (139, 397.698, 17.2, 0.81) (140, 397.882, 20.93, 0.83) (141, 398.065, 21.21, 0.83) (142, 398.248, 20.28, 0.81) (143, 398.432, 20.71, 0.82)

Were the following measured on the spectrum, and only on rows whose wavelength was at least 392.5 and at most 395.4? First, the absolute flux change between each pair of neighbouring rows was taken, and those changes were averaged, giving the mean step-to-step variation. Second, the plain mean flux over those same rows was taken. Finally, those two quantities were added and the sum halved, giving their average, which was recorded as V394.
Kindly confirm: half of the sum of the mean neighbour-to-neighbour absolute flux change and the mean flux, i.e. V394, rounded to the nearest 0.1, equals 7.0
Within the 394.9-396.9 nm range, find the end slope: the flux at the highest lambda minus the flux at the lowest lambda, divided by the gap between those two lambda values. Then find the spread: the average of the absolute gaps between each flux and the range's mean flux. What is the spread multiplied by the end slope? -43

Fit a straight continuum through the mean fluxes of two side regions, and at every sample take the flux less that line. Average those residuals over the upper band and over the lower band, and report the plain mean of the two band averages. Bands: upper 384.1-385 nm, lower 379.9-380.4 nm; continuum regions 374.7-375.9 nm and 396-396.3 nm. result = 4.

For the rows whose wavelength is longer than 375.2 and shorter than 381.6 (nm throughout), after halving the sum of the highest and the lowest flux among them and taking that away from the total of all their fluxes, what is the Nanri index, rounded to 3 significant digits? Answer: 651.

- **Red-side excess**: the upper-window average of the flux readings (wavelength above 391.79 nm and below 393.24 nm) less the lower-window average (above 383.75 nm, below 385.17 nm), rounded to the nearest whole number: -3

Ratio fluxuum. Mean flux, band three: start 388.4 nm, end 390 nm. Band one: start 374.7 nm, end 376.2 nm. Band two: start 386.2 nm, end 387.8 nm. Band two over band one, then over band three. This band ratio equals 0.067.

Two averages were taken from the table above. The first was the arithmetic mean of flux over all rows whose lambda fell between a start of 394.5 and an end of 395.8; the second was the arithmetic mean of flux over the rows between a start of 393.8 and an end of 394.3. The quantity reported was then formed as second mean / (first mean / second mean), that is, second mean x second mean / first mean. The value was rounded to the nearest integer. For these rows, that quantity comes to 8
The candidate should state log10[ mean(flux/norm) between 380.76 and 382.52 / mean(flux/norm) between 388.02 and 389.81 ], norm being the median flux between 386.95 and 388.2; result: 0.01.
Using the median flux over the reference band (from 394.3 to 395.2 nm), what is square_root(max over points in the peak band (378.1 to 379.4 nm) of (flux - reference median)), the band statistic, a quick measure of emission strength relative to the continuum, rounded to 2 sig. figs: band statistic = 2.4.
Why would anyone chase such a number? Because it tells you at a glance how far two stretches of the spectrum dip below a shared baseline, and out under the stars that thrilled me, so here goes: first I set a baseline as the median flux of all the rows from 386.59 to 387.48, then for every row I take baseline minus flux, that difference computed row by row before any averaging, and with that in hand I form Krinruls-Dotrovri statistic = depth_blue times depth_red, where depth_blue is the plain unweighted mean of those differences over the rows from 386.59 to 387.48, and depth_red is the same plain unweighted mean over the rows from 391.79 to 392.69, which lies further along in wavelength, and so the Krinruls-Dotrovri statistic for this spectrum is 1.0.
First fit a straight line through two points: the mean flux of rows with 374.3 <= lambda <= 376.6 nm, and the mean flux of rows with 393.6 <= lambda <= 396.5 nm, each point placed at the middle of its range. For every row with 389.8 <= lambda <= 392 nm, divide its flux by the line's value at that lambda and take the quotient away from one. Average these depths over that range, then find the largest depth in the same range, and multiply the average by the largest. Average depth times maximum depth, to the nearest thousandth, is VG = -0.028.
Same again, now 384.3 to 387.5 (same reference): -0.039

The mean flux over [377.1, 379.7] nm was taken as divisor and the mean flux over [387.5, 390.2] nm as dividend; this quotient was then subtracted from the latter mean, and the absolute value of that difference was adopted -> 15.3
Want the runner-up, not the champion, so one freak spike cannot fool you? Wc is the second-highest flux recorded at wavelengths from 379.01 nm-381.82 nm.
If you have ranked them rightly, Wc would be 21.96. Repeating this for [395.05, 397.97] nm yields 20.93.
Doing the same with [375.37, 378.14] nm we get 21.55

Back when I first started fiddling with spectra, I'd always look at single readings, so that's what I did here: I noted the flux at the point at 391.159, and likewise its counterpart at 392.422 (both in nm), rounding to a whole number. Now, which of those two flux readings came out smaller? 17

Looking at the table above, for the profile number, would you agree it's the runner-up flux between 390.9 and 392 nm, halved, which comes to 9.7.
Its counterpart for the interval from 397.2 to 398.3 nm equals 10.5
